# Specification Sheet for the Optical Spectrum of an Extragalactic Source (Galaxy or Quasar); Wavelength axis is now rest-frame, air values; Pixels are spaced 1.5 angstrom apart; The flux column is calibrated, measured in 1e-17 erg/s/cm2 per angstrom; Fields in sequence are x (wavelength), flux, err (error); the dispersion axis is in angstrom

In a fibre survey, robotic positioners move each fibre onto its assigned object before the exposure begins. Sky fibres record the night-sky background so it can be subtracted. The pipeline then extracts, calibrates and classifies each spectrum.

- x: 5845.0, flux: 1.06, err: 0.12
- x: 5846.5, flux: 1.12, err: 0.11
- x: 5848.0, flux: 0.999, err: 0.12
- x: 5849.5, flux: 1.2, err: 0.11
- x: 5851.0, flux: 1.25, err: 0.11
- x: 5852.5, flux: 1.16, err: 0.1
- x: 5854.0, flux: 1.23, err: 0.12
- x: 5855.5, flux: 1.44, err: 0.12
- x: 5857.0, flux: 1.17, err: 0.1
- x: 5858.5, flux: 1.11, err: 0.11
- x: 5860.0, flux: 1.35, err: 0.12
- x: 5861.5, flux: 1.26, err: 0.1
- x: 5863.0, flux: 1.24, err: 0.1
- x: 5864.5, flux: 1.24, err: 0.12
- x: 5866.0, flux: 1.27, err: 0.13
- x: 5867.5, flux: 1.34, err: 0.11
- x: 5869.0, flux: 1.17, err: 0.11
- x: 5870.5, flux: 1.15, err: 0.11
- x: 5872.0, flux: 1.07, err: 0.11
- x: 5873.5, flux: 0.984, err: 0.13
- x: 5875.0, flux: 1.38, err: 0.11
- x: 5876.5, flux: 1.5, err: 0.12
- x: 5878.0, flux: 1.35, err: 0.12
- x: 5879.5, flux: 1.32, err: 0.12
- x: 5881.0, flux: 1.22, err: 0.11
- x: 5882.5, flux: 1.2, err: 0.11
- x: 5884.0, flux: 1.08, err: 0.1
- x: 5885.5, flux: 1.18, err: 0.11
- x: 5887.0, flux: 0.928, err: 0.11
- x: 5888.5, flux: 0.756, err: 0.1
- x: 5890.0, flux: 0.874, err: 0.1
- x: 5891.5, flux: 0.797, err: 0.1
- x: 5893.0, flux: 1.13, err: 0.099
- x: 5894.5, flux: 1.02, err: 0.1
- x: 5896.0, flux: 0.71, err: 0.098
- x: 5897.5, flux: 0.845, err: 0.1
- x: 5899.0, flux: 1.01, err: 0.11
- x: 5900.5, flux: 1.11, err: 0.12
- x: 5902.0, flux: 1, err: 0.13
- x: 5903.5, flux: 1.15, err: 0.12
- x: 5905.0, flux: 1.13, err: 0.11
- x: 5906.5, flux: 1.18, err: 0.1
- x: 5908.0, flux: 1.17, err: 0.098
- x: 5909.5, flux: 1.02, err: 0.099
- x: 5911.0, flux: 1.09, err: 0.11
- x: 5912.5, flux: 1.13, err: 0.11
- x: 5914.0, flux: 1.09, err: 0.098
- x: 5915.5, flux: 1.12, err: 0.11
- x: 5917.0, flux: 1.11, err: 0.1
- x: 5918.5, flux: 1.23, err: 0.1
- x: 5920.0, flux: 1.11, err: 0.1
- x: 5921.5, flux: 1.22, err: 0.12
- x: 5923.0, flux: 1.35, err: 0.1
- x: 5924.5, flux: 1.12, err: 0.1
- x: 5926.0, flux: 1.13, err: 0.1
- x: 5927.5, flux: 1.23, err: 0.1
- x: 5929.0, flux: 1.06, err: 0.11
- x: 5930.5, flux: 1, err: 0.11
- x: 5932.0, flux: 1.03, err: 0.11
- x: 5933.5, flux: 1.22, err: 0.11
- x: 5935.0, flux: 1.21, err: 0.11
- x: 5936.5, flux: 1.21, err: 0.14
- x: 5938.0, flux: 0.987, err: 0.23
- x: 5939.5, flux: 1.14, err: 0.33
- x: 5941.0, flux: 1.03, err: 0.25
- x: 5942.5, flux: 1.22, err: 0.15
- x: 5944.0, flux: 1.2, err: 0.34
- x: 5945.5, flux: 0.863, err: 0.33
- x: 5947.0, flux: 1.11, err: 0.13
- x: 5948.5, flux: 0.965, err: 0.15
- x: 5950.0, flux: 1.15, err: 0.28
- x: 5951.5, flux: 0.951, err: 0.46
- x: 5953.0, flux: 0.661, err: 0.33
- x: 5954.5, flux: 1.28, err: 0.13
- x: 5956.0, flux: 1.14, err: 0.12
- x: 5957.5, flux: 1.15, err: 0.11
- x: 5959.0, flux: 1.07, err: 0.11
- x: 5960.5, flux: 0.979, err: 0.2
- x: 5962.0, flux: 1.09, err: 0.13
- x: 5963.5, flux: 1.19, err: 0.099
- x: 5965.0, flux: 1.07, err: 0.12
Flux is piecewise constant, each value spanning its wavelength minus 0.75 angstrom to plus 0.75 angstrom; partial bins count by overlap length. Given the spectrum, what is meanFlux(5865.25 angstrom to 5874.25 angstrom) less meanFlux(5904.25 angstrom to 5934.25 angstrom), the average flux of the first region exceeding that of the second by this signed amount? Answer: 0.027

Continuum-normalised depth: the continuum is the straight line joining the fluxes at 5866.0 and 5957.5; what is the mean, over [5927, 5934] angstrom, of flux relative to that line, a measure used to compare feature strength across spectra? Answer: 0.93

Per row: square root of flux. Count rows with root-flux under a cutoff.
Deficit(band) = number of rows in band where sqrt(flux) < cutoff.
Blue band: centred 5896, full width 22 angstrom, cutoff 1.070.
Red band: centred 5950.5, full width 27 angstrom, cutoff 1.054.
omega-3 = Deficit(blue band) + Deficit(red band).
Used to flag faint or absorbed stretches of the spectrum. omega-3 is 22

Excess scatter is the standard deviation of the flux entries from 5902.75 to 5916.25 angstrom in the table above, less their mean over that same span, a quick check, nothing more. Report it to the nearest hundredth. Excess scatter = -1.07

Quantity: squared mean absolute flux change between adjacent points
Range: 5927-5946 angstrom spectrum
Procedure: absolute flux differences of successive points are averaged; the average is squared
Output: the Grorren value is 0.015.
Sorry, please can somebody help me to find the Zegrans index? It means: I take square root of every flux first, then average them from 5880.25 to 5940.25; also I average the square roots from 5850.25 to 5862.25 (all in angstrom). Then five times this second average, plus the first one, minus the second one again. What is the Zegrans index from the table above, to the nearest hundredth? 5.50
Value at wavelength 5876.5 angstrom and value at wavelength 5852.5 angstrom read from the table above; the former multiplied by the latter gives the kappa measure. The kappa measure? 1.74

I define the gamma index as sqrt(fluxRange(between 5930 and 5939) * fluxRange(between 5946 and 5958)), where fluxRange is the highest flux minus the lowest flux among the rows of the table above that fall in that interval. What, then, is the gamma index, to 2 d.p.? 0.38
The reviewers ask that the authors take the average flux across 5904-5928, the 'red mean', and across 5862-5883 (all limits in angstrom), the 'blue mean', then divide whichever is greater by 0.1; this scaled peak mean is 12.5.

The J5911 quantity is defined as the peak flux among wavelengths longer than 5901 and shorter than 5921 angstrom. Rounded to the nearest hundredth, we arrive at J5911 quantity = 1.23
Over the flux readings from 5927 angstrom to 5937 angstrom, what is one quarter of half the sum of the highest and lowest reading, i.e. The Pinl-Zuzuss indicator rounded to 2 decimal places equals 0.28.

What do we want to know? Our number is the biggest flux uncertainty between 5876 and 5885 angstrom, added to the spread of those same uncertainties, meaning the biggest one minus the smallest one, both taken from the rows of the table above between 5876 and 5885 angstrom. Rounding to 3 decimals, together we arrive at 0.140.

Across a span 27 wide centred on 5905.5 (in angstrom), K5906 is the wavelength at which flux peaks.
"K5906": 5918.5 angstrom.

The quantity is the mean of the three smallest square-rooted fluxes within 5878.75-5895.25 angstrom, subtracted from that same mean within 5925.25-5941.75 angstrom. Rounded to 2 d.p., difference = 0.10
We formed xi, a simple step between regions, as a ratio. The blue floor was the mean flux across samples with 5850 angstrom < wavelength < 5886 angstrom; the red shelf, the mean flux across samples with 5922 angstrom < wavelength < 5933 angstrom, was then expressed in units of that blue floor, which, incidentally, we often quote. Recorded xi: 0.92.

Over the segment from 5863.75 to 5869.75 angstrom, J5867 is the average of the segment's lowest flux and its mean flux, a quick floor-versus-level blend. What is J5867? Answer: 1.21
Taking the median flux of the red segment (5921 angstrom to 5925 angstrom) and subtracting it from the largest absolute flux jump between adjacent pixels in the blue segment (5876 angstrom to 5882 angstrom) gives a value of -1.07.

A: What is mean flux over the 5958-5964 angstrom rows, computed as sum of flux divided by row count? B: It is 1.08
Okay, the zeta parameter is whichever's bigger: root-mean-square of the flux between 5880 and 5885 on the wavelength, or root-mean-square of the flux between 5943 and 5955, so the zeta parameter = 1.17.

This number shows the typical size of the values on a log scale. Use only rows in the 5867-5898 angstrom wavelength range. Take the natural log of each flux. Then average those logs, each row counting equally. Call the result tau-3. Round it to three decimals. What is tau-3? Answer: 0.071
